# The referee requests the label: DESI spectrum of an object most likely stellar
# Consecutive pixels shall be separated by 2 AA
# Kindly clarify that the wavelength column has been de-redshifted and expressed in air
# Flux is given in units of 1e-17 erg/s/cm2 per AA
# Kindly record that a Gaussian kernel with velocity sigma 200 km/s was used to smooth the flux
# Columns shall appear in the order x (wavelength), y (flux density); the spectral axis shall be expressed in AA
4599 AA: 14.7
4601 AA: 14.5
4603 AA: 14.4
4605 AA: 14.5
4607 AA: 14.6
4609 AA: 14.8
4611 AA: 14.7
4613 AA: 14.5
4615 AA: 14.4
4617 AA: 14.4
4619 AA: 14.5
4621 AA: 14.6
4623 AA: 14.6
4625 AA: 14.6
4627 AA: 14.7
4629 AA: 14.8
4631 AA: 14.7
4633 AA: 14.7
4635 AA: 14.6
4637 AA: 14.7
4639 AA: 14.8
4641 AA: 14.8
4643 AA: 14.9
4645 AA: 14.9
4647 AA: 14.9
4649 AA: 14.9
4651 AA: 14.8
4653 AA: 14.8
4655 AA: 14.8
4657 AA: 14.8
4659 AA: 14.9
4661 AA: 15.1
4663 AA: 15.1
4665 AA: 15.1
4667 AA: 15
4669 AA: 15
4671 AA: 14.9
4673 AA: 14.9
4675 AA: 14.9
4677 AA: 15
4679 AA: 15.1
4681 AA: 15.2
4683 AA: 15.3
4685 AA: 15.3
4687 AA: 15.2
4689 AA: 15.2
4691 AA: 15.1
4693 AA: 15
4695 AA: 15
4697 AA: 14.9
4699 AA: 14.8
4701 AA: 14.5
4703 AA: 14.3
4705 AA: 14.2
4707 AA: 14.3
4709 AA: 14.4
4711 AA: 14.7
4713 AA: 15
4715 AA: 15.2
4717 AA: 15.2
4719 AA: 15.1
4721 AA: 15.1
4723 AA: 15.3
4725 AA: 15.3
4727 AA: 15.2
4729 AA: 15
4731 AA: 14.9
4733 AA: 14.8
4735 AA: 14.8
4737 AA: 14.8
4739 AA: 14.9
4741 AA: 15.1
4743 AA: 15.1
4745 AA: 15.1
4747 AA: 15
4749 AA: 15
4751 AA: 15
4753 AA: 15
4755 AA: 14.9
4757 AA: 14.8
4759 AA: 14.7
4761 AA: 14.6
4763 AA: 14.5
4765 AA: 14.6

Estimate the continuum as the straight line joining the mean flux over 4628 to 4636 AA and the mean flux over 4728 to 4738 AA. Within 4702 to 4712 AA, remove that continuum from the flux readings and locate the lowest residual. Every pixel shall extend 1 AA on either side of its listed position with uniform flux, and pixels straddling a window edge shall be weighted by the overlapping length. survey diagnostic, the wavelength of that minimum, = 4705 AA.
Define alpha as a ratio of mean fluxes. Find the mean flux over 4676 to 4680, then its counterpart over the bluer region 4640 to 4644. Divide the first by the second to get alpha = 1.01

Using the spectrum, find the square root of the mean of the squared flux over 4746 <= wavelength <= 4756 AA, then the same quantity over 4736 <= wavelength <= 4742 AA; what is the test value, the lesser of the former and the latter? 14.9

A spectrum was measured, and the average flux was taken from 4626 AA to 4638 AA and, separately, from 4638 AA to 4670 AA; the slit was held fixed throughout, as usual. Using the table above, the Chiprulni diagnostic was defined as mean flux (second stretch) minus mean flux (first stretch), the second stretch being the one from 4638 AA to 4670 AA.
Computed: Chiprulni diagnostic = 0.21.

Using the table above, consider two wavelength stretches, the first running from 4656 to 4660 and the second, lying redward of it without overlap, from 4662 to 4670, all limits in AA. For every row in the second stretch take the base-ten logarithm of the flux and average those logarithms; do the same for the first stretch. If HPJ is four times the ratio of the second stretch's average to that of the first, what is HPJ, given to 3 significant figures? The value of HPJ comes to 4.02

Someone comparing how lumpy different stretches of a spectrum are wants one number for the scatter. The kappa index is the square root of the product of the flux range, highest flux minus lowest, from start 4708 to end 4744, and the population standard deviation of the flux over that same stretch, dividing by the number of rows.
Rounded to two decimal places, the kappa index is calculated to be 0.45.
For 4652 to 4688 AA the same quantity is 0.28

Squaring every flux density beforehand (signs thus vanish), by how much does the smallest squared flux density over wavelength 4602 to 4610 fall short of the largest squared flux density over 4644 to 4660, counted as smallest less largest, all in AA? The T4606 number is -15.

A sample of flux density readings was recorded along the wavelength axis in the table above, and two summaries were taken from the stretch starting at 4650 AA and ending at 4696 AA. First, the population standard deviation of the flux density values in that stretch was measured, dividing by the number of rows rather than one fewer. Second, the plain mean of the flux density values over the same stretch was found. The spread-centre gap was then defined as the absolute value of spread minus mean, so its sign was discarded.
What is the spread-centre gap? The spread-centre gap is 14.9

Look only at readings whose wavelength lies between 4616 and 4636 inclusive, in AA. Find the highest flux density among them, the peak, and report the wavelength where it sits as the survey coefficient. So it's 4629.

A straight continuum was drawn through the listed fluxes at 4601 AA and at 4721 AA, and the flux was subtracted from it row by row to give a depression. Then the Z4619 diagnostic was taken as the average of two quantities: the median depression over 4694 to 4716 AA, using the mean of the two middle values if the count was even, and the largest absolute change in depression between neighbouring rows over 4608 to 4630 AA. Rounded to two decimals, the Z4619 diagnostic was 0.28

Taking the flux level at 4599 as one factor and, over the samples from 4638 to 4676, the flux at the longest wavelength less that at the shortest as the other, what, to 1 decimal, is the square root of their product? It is 1.2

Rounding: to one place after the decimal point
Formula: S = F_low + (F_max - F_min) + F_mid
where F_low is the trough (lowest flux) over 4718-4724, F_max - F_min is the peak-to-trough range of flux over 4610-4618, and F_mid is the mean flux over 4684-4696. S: 30.5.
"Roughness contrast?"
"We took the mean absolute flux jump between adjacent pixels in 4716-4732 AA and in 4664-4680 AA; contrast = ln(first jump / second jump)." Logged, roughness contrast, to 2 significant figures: 0.56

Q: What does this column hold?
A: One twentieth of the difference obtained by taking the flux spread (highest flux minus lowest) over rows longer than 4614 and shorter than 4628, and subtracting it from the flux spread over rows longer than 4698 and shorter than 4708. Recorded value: 0.015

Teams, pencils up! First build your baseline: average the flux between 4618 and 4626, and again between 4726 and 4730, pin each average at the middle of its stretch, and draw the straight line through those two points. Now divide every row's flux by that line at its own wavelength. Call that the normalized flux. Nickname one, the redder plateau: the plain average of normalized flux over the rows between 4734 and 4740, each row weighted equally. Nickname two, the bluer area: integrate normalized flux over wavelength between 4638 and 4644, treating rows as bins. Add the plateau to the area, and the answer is 7.05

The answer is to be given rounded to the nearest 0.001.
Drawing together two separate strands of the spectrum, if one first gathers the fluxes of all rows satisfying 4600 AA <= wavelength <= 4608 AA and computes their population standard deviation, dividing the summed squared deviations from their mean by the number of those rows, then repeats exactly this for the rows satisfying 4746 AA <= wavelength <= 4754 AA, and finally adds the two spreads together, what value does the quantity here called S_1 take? 0.071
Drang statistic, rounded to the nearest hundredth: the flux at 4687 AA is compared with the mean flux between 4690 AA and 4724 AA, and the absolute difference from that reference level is 0.37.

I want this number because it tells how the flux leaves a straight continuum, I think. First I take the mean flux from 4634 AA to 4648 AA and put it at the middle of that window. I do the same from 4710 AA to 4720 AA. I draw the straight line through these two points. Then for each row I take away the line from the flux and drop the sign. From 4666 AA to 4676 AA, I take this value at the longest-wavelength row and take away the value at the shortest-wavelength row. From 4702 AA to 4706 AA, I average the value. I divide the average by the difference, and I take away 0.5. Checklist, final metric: -7.7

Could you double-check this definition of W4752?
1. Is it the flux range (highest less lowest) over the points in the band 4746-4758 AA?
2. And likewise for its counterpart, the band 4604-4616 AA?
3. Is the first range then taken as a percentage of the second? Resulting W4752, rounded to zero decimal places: 50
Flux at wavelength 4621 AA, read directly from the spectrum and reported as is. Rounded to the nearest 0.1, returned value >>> 14.6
